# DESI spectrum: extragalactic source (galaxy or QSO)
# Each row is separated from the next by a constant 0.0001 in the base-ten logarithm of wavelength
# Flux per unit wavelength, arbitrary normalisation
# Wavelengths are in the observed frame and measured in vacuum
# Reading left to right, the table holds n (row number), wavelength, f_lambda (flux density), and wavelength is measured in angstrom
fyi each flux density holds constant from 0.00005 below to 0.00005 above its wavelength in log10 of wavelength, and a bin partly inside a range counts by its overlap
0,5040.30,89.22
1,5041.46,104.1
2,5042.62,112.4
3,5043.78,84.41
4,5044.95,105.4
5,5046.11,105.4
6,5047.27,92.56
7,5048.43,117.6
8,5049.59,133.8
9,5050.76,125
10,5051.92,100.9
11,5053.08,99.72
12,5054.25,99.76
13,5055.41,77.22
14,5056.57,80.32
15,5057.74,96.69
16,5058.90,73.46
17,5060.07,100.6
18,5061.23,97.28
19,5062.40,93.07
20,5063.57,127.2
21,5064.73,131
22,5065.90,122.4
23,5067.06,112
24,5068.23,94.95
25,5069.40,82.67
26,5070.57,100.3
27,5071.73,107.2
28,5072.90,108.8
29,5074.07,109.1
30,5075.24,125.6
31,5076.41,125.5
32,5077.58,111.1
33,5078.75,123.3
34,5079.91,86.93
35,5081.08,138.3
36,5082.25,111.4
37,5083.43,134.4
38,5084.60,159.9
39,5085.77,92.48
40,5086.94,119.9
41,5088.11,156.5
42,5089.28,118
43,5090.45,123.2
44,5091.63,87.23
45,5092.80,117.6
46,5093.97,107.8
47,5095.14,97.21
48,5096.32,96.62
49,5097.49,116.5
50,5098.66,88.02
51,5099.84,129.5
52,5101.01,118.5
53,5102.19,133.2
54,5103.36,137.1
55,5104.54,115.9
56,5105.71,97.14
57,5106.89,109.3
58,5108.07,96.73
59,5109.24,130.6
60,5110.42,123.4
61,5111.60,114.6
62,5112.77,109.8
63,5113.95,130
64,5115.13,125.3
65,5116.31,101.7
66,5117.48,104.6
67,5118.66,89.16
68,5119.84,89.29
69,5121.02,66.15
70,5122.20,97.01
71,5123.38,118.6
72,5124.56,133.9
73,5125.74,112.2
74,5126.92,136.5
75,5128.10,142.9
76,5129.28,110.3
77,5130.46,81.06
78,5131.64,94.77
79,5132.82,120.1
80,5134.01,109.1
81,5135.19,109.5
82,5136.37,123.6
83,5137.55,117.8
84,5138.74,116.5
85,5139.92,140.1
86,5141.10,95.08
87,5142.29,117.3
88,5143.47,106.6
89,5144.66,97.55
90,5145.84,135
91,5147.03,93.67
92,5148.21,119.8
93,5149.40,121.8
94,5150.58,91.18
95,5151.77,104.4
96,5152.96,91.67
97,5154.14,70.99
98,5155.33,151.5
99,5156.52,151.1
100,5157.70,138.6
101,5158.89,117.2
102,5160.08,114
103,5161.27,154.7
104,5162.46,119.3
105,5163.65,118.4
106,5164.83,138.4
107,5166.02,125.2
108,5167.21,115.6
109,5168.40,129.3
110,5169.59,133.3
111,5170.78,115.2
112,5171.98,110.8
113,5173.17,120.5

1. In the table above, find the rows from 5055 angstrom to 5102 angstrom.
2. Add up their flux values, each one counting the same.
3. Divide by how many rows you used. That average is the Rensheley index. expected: 110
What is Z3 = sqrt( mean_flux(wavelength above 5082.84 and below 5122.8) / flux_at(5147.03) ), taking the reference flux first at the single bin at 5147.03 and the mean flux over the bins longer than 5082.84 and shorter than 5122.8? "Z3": 1.10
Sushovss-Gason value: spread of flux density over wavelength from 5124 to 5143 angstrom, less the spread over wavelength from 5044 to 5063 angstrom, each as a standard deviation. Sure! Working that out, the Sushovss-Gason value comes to 1.0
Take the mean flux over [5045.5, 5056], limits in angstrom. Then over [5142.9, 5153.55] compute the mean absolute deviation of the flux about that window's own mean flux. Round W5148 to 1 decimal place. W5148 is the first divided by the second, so 8.5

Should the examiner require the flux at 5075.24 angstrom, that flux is 125.6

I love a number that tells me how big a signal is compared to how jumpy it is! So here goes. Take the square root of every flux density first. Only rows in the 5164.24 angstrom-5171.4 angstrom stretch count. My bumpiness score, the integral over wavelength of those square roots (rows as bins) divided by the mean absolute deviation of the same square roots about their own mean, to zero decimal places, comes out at 240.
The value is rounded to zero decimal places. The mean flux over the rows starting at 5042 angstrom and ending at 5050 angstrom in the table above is 107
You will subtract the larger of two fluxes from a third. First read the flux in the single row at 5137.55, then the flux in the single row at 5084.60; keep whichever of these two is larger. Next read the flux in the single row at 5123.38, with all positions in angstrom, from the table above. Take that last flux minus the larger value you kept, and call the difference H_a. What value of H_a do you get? -41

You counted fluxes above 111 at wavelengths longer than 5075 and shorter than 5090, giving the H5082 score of 11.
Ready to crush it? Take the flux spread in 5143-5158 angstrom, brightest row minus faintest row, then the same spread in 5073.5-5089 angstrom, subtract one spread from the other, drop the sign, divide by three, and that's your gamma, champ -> 2.5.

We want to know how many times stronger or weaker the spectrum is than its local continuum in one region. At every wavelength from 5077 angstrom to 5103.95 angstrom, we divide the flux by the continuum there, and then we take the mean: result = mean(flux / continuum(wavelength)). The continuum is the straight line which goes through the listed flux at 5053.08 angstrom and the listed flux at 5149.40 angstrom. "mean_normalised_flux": 1.09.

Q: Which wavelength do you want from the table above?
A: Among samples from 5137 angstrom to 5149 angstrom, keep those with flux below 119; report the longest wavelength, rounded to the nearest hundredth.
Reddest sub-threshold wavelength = 5147.03 angstrom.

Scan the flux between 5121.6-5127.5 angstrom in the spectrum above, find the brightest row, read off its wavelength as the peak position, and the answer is 5126.92 angstrom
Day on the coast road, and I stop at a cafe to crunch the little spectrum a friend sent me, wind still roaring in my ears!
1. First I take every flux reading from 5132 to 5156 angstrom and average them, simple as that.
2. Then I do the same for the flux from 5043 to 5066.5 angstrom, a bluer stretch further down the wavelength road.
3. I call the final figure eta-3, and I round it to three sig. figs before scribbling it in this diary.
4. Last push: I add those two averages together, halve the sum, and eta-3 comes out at 107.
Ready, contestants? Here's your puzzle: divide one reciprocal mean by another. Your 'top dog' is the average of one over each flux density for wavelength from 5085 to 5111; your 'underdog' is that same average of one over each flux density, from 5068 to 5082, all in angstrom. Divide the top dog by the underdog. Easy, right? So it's 0.96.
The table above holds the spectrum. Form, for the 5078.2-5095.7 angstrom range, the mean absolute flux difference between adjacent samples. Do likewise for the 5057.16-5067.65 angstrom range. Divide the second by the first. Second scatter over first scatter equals 0.47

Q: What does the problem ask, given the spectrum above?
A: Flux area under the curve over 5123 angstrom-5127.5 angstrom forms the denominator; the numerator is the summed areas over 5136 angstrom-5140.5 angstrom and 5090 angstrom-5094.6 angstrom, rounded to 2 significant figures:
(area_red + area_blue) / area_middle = 1.9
